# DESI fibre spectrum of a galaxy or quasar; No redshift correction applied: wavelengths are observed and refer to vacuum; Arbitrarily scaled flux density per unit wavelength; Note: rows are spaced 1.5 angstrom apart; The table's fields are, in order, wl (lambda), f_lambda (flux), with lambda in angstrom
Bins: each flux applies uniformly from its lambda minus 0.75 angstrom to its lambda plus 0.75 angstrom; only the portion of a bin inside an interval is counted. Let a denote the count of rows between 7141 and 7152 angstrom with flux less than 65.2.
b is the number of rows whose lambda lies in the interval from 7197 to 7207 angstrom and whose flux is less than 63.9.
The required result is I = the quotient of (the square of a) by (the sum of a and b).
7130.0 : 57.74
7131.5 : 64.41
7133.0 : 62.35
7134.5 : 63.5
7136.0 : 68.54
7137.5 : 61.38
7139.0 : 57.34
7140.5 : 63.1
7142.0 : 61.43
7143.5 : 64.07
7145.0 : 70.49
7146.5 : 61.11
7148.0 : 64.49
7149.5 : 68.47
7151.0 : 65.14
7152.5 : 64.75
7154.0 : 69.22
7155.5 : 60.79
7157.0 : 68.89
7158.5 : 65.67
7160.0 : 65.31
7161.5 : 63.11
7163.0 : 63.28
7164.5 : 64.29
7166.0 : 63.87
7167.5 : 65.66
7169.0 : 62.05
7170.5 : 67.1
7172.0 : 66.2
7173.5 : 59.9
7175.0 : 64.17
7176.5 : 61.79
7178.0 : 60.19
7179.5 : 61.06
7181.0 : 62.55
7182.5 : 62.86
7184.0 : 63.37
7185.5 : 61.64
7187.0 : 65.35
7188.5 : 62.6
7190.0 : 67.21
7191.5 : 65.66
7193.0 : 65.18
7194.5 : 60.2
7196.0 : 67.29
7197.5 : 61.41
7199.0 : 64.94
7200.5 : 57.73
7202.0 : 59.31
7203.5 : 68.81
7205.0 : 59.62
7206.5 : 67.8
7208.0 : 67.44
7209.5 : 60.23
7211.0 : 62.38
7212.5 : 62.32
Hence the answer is 2.8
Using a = 5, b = 4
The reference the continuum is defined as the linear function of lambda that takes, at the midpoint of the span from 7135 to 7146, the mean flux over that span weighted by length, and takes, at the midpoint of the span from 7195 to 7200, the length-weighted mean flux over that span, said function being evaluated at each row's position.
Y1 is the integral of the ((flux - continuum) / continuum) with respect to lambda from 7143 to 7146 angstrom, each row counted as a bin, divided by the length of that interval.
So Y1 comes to 0.052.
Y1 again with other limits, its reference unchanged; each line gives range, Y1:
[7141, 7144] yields -0.016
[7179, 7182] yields -0.030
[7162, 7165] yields -0.002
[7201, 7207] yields -0.009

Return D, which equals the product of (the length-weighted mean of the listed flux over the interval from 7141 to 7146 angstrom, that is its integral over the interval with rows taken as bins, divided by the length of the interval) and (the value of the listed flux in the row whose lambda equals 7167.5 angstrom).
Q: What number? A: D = 4268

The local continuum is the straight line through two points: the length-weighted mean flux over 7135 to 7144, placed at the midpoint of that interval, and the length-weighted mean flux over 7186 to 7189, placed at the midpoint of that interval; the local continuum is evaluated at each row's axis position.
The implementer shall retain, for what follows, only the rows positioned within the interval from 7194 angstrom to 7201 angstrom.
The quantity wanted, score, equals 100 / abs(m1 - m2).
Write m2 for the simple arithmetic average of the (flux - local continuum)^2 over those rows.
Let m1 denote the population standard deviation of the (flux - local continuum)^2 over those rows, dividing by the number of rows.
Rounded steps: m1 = 14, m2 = 15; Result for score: 140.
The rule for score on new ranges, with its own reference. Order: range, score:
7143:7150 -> 31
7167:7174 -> 27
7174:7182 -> 180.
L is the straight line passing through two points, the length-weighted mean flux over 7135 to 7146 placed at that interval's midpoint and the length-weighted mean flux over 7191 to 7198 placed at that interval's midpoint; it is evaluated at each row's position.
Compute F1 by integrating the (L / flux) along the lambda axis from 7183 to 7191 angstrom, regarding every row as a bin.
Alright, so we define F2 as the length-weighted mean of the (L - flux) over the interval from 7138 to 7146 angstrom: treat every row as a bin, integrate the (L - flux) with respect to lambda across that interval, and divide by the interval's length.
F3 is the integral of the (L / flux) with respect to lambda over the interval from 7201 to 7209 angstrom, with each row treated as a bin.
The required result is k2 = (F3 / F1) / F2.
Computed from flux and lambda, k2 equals 1.8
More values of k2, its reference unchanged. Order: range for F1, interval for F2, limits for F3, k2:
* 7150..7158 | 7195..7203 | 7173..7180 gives 0.5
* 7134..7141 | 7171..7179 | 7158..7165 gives 0.7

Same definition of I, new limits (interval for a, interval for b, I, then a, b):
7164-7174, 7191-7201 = 2.3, 4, 3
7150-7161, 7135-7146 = 1.3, 3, 4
